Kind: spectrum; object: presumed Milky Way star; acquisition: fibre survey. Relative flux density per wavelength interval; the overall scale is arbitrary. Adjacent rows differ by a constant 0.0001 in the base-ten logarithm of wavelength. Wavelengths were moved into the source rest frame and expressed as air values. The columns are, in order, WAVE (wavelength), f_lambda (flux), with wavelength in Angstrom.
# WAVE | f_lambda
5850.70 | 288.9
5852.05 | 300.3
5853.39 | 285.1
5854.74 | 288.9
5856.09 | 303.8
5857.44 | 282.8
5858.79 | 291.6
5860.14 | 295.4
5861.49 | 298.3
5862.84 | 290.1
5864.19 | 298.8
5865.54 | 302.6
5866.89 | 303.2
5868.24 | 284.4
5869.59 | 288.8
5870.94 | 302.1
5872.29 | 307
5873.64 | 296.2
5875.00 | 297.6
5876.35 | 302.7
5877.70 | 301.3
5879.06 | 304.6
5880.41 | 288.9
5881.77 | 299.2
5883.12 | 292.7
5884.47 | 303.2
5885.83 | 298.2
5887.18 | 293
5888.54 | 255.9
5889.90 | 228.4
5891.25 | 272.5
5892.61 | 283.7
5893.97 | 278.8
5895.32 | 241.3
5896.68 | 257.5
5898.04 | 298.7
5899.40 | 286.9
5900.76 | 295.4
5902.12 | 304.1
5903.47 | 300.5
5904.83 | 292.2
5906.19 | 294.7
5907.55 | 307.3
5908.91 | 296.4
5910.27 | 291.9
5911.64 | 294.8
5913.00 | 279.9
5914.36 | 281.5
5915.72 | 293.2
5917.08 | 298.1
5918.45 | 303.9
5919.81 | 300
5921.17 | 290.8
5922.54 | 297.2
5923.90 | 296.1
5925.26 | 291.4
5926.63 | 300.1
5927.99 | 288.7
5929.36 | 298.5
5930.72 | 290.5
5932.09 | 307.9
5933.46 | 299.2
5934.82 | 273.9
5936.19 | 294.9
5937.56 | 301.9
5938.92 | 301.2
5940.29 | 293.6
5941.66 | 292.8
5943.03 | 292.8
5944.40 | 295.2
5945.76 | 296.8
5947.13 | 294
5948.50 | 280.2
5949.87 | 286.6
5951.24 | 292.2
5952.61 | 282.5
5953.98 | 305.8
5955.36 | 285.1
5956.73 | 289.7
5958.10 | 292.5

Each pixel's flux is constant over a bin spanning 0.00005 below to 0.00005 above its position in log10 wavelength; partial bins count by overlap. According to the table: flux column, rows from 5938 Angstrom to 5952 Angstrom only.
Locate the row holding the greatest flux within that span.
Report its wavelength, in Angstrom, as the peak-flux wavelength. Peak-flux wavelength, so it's 5938.92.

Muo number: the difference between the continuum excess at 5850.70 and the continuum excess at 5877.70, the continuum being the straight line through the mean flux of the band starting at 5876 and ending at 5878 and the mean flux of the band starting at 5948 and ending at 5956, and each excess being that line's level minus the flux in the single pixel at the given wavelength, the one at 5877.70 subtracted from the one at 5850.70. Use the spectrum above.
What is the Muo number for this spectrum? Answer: 17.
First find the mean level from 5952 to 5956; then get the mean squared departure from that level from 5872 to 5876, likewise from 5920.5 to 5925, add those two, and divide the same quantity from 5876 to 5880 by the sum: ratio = 1.1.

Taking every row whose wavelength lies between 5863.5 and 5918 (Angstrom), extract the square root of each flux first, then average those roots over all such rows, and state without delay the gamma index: 17.0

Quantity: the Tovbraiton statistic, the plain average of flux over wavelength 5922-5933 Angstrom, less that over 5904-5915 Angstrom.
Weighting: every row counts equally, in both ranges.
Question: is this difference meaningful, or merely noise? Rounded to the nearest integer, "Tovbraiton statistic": 4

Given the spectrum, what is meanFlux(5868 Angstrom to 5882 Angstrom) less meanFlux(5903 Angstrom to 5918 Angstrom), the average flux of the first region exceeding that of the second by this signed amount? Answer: 4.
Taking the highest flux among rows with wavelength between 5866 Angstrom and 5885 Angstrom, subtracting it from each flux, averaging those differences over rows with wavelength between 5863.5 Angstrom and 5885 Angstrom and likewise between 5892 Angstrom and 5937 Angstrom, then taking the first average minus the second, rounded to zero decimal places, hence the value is 7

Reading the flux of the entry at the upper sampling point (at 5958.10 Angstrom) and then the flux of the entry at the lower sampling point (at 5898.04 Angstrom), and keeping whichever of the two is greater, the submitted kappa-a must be 299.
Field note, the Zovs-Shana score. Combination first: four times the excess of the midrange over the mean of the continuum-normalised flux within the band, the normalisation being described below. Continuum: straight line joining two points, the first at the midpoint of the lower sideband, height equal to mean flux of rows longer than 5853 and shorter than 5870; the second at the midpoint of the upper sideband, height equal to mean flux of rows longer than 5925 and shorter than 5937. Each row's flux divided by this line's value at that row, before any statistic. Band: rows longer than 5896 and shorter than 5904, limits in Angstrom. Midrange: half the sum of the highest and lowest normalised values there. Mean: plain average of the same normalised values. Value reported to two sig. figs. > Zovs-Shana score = -0.13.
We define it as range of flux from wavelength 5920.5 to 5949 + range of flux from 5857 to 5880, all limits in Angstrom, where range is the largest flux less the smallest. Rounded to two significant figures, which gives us 58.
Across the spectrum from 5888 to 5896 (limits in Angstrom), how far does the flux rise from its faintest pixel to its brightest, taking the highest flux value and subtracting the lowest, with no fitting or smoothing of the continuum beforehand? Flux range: 55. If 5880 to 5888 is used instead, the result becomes 14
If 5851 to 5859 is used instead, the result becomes 21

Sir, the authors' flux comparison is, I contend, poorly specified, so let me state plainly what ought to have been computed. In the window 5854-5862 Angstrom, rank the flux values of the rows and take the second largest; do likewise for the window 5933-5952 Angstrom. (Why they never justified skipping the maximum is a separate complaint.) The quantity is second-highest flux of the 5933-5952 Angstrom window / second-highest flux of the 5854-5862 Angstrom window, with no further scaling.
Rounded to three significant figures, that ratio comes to 1.01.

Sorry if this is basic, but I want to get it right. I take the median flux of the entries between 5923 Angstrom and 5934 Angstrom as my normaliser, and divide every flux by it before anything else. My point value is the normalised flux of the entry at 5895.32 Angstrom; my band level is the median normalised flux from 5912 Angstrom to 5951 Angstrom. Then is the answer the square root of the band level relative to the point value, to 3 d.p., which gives 1.105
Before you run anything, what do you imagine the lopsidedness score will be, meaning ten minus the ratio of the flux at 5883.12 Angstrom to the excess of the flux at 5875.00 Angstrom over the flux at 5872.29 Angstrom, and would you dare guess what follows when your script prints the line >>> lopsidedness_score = 41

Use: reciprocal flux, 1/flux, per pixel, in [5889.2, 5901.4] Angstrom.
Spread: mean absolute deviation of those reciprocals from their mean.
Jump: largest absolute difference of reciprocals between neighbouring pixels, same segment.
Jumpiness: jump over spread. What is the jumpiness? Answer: 2.5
